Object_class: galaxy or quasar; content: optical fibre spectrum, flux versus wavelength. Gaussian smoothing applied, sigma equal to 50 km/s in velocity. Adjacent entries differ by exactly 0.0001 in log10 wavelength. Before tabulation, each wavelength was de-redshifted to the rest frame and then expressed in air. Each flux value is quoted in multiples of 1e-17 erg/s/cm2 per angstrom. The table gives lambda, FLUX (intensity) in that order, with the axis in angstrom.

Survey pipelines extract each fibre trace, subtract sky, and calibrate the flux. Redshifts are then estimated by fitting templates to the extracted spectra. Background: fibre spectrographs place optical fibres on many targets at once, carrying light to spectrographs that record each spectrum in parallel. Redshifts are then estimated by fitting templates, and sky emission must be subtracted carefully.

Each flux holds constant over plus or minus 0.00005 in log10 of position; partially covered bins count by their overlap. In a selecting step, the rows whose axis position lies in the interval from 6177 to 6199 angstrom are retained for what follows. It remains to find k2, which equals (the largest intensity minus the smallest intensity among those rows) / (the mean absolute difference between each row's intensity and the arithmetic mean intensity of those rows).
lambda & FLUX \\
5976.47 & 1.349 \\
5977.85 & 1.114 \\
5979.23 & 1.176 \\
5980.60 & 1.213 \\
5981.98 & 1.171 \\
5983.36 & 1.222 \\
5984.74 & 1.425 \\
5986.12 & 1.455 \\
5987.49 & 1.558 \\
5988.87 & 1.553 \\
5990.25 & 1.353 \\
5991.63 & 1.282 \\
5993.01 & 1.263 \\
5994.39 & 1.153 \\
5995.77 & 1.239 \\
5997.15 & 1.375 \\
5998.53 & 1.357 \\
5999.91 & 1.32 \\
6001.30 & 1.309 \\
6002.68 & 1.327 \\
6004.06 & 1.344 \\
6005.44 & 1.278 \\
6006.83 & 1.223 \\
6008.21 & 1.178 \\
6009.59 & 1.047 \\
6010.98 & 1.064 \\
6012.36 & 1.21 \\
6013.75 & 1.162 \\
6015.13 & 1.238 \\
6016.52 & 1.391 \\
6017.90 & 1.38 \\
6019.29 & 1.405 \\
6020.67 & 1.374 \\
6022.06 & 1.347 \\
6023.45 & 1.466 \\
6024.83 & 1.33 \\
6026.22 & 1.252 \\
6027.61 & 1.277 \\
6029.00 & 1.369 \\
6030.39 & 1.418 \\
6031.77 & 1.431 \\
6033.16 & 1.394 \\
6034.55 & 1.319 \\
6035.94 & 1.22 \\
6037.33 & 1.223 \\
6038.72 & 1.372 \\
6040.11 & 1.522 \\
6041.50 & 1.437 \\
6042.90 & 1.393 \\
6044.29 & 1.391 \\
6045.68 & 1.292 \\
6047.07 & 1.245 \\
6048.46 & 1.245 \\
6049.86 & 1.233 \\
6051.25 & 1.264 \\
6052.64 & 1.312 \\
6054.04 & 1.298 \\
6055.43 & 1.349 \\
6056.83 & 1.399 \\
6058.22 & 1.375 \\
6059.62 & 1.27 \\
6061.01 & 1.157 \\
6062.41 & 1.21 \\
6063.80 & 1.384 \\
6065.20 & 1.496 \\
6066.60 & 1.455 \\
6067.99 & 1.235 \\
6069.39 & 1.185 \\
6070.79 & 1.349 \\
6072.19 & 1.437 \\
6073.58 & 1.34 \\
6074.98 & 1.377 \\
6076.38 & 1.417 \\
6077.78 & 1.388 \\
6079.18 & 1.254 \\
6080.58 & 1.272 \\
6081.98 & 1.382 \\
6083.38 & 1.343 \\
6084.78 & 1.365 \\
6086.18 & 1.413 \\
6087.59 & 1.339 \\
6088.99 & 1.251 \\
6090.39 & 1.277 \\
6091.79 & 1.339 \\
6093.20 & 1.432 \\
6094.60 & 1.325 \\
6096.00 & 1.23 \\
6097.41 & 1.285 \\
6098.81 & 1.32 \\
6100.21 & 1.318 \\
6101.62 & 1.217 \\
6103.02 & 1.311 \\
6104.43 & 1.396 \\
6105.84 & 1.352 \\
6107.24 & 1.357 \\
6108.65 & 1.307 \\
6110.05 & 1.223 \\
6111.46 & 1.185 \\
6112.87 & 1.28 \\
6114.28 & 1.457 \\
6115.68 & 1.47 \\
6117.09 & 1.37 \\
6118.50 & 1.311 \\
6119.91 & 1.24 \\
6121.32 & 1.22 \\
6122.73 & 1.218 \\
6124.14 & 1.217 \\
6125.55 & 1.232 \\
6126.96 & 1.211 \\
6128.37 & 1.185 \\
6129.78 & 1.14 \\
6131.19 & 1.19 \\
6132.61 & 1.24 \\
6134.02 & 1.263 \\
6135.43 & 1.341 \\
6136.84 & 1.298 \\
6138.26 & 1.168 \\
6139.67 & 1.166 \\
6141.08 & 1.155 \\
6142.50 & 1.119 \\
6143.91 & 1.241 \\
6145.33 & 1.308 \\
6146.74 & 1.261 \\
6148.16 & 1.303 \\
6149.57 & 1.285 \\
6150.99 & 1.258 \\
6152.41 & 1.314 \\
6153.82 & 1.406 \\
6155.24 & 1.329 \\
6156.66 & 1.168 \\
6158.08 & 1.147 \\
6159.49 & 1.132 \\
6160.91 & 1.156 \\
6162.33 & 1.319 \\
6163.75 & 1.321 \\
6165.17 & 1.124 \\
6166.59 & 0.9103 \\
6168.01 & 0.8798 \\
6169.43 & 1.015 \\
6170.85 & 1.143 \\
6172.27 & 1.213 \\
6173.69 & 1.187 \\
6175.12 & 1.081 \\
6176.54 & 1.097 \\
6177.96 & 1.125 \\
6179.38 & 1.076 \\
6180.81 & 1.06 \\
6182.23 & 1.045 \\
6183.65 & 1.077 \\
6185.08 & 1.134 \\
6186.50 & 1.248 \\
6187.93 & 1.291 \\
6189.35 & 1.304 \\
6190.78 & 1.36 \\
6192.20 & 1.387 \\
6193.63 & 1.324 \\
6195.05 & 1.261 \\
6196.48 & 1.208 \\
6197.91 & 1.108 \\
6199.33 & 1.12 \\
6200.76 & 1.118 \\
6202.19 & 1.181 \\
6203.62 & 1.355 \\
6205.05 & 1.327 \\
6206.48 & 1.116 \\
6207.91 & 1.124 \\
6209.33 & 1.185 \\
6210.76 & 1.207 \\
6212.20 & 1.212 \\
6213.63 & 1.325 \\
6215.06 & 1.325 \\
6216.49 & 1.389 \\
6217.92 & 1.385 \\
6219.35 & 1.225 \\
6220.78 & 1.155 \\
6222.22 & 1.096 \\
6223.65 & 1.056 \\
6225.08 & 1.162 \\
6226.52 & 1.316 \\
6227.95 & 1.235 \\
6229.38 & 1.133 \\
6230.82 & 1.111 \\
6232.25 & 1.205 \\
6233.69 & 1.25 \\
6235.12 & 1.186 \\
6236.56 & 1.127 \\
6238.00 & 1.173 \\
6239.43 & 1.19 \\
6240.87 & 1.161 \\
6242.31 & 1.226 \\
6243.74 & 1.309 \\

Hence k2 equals 3.3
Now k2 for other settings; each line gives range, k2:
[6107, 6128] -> 3.9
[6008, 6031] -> 4.0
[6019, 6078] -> 5.0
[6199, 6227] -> 3.7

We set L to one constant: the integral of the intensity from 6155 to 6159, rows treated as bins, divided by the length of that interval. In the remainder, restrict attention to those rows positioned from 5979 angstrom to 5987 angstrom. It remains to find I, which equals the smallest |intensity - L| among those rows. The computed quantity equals 0.0153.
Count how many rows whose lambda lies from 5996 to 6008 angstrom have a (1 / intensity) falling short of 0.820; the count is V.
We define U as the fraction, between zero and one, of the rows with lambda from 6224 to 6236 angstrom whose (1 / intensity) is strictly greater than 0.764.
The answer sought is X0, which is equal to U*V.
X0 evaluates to 7.0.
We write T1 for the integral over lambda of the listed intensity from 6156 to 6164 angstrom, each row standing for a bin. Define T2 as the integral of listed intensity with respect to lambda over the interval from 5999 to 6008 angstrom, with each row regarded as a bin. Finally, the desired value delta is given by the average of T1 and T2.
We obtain 10.6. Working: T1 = 9.6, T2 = 11.7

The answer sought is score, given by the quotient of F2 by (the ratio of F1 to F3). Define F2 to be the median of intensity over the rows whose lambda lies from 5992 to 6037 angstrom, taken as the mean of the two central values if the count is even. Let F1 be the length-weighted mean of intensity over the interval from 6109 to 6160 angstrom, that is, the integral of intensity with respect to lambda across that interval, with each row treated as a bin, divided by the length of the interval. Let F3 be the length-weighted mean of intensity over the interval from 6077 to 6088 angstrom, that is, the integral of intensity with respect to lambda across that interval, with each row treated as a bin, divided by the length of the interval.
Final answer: 1.42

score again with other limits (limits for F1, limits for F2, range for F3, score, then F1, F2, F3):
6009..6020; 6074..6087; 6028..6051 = 1.49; 1.24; 1.38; 1.34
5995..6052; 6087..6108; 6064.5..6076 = 1.37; 1.31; 1.32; 1.36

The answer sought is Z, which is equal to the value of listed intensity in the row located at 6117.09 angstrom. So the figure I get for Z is 1.37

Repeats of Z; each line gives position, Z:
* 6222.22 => 1.096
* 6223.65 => 1.056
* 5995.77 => 1.239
